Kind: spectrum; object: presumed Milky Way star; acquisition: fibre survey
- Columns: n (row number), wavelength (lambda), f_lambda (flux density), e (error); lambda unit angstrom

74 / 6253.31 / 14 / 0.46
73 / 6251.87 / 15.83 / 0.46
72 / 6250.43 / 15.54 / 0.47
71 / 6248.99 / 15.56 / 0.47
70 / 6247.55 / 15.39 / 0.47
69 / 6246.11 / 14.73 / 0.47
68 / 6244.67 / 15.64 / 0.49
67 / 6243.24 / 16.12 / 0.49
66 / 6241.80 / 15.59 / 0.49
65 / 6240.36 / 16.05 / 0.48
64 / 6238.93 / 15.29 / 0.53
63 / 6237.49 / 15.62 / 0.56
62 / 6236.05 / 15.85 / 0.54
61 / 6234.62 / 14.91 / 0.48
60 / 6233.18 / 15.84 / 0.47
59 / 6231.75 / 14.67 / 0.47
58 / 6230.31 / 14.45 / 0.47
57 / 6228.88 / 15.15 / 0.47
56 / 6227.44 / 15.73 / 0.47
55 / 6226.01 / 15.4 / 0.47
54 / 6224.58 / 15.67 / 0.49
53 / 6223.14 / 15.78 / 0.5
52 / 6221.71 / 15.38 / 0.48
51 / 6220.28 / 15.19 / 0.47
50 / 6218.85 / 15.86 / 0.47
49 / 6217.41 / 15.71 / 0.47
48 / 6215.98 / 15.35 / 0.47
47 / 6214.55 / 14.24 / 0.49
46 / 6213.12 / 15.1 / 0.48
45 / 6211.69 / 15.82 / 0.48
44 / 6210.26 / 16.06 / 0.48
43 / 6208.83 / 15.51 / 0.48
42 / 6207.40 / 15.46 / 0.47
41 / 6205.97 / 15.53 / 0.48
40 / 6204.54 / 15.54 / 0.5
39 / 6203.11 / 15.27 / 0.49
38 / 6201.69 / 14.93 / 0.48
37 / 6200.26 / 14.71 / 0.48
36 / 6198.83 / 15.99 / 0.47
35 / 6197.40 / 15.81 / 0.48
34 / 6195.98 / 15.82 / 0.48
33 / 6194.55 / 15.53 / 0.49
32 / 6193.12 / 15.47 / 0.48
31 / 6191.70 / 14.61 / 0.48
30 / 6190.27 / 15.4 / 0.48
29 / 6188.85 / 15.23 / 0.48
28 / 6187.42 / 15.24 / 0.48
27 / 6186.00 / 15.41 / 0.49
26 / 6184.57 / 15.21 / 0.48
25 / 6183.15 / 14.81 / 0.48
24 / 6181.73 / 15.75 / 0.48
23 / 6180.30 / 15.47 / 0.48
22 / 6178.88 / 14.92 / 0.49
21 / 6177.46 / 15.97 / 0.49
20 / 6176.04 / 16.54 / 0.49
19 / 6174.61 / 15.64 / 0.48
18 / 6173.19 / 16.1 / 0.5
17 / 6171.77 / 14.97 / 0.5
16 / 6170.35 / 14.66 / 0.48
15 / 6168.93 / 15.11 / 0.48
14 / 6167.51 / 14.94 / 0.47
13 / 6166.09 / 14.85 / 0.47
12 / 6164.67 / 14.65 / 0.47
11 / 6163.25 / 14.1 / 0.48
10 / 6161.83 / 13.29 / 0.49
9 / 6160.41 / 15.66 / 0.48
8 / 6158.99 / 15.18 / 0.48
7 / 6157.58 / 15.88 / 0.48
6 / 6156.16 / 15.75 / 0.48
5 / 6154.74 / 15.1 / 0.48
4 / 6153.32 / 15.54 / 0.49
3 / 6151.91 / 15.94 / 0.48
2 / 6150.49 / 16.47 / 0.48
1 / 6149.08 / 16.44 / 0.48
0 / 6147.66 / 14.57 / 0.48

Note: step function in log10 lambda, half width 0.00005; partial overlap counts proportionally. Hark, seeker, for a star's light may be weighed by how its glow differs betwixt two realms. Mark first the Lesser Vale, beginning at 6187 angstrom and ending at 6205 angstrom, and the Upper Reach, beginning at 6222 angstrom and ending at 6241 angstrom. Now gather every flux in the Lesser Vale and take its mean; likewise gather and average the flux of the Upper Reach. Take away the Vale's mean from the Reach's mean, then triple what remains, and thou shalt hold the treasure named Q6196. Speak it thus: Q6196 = 0.2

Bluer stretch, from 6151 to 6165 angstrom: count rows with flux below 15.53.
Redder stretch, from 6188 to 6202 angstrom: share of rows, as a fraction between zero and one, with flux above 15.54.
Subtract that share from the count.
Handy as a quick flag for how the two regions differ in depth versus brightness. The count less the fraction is 4.7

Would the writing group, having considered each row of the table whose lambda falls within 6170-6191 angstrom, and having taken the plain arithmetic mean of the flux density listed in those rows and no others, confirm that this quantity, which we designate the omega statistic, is 15.4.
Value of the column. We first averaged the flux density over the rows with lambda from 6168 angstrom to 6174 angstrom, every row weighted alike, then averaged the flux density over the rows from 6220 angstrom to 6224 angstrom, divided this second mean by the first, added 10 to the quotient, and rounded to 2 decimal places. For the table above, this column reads 11.02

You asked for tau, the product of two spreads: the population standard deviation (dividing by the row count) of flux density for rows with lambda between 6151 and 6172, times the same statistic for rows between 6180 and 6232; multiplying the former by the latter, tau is 0.29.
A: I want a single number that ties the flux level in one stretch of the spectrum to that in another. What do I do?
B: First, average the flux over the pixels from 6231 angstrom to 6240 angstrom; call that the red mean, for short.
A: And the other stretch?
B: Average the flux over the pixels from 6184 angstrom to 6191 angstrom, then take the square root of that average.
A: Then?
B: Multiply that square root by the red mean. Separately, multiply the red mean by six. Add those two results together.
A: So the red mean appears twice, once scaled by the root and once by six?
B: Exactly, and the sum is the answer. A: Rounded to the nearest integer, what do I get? 152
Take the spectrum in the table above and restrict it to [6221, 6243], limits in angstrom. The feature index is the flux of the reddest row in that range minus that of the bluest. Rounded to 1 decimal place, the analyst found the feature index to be 0.2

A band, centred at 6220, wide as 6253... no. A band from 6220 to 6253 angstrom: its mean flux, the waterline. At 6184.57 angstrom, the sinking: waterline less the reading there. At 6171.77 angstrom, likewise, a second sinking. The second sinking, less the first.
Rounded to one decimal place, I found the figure 0.2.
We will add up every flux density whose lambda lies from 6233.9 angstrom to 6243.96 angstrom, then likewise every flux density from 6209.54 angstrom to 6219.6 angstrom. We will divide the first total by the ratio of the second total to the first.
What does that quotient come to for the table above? 111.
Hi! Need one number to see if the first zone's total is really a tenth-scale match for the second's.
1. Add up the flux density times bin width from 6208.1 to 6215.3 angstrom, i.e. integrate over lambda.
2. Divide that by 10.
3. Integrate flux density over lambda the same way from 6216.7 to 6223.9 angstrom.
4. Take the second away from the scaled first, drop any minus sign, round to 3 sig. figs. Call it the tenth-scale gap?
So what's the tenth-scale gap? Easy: 101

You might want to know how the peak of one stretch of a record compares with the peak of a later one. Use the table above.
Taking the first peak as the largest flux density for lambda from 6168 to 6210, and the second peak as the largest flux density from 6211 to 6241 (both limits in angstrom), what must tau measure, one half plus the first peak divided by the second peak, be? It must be 1.53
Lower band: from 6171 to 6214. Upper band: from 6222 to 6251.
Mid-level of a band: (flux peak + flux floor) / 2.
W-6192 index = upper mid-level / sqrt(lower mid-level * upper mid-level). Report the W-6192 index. 0.99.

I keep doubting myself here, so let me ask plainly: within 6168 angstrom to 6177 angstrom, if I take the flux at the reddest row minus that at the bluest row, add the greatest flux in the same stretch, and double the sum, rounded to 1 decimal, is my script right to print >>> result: 35.9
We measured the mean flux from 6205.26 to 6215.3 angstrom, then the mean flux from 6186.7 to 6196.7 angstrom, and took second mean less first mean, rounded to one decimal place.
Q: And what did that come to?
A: -0.1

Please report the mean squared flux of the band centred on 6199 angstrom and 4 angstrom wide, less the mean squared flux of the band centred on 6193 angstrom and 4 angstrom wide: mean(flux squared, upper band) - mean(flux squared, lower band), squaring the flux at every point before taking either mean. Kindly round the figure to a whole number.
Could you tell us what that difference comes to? 9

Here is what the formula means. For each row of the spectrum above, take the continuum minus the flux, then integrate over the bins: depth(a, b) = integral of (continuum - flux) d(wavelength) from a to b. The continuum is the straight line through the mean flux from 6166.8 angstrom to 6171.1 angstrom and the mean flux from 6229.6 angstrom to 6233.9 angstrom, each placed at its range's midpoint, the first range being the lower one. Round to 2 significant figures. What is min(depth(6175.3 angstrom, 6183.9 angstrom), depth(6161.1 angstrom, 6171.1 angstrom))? -5.6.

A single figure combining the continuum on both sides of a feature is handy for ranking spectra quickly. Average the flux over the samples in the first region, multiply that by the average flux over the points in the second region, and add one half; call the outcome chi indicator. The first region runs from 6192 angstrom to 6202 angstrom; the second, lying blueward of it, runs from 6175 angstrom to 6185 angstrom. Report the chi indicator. 241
